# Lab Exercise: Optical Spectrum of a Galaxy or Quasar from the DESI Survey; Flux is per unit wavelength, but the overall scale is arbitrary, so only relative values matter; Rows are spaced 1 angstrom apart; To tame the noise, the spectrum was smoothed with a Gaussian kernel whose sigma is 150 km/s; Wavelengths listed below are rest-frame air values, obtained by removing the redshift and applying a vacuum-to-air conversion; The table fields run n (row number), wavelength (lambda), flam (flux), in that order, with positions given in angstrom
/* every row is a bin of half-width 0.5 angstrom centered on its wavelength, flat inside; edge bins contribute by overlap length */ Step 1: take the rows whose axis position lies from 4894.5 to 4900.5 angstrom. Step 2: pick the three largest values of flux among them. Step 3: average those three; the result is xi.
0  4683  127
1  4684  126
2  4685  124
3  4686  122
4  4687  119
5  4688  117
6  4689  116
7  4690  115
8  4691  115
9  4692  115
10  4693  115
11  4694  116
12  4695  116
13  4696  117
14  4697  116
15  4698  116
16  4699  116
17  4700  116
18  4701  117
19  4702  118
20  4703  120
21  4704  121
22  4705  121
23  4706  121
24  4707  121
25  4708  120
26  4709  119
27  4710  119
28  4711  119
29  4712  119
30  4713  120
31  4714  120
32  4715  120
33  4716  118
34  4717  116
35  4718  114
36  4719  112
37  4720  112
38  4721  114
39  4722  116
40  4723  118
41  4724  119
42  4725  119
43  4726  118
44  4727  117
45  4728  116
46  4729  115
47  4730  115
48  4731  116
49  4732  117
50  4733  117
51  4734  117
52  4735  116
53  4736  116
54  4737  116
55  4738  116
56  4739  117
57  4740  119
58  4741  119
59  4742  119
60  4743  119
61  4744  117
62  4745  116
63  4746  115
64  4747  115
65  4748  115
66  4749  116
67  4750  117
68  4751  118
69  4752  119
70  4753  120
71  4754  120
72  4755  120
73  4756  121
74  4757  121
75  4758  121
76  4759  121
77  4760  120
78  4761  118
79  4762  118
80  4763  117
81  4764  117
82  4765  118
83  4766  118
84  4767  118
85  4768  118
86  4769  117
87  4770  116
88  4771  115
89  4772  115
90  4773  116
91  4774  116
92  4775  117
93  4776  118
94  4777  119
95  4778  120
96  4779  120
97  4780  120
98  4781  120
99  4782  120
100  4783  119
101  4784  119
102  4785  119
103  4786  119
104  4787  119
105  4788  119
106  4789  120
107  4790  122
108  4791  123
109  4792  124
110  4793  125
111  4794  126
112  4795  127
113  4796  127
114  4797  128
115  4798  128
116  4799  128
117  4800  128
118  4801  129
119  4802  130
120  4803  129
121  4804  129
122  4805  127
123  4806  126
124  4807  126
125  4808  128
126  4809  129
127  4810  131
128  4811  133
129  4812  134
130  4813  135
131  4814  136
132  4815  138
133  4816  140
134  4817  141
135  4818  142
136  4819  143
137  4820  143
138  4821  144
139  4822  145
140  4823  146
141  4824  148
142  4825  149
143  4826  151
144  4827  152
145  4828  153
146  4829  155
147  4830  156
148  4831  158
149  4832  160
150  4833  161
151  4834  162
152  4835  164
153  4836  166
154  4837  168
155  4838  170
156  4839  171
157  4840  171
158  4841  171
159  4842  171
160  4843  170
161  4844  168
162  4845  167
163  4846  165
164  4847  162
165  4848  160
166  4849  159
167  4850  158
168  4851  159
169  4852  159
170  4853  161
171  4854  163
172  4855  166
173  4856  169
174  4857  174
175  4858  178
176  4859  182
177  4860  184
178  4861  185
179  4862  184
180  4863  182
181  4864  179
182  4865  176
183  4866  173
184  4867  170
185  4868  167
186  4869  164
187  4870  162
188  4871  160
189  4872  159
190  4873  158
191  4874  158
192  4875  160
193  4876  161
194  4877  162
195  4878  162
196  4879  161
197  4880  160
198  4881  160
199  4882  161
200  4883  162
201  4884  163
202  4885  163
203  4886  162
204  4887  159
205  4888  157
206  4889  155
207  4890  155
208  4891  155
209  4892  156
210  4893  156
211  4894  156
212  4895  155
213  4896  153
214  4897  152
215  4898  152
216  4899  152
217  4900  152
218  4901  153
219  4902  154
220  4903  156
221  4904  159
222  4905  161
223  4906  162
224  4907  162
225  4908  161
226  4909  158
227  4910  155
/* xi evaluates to 153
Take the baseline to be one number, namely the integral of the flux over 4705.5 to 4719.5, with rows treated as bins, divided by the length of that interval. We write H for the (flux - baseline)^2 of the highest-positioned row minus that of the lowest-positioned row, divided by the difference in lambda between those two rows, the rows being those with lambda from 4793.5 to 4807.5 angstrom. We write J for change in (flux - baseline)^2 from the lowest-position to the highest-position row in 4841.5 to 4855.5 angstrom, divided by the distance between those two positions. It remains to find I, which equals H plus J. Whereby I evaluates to -39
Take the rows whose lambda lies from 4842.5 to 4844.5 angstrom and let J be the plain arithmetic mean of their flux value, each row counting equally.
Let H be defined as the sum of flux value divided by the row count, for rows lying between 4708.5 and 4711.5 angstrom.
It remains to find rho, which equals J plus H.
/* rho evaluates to 288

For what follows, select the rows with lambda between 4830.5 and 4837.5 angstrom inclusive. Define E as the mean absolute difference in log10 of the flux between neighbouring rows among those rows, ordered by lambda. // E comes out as 0.0044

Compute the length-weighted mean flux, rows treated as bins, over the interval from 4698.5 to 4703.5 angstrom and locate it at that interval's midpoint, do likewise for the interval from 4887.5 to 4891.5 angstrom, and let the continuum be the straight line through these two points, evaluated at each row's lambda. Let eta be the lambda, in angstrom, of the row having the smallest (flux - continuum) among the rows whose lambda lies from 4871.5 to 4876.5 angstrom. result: 4874 angstrom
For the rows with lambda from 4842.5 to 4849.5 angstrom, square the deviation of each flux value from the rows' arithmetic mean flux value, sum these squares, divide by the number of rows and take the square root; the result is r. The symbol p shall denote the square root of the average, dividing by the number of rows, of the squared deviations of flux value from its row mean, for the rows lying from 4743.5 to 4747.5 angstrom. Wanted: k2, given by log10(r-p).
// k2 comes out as 0.49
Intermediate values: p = 0.8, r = 3.89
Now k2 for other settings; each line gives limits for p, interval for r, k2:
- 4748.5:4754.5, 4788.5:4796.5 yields -0.08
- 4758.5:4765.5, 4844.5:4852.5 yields 0.22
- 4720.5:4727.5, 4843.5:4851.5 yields 0.30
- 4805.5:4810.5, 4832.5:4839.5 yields 0.23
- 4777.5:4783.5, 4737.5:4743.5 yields -0.08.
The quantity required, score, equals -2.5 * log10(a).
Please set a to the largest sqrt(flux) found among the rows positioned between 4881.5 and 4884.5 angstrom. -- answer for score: -2.77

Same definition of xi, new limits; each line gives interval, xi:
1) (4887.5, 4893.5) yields 156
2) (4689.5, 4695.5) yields 116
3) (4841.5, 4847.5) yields 170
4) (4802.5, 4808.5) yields 129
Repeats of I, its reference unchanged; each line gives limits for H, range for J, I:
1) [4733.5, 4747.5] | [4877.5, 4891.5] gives -42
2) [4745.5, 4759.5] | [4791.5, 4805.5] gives 3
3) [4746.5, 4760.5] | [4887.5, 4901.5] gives -23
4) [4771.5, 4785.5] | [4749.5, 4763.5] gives -1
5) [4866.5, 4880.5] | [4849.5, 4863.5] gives 119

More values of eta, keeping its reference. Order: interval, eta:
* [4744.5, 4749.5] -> 4748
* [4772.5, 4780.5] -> 4774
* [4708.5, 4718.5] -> 4718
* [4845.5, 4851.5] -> 4850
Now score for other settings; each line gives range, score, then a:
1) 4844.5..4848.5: -2.78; 12.9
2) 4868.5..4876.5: -2.77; 12.8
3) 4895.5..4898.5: -2.73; 12.4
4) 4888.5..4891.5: -2.74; 12.4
